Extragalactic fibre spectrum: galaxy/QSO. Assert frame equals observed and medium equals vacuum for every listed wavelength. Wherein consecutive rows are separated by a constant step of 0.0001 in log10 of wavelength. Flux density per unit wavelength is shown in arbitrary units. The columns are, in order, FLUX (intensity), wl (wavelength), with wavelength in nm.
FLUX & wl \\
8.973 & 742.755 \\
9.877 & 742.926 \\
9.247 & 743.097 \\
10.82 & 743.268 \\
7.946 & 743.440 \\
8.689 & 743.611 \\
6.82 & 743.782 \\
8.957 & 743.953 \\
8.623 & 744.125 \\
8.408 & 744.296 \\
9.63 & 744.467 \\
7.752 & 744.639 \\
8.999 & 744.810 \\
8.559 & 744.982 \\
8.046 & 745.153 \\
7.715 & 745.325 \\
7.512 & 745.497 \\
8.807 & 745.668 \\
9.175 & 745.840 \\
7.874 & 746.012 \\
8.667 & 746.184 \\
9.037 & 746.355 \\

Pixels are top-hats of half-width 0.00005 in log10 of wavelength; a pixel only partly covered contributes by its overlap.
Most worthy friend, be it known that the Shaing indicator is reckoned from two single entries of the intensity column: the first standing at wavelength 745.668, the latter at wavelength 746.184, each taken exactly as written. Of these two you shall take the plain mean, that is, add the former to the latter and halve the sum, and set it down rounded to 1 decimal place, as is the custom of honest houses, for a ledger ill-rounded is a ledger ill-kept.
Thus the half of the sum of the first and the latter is 8.7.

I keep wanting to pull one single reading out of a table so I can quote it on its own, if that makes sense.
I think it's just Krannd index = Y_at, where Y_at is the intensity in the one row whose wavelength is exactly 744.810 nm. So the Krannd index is 8.999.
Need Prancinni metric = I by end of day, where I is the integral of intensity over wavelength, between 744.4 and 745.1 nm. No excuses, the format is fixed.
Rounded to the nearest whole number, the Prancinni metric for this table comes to 6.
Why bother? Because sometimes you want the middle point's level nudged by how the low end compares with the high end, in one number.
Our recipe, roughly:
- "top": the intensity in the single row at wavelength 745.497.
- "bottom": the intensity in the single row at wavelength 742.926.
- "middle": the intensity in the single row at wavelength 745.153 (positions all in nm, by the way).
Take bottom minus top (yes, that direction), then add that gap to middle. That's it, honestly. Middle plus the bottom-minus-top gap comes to 10.4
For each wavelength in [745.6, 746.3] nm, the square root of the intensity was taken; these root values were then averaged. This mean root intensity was 2.94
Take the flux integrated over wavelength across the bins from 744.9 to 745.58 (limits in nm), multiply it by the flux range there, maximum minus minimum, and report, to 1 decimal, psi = 5.7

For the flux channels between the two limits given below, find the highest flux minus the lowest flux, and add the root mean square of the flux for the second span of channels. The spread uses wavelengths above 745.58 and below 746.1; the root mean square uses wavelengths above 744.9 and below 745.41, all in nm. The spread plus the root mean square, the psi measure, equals 9.4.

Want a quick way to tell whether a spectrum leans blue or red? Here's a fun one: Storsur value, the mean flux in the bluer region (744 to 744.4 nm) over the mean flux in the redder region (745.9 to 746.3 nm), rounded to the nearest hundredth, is 1.03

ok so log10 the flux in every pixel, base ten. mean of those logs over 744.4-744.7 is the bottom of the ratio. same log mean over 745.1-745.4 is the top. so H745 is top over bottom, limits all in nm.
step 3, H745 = 0.96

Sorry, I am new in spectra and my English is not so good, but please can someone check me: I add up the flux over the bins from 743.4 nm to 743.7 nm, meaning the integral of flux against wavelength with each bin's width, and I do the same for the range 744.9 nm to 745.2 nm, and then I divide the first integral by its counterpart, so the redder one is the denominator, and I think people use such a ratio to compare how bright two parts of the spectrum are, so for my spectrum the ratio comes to 1.00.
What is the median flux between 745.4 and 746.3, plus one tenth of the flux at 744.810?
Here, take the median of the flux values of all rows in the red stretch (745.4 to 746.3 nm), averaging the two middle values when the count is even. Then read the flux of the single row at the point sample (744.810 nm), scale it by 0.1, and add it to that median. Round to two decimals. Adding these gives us 9.57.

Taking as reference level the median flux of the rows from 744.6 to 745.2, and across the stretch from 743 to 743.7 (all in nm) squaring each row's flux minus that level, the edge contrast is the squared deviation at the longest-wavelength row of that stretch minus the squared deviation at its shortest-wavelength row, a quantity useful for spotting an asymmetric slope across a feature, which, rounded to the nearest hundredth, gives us -0.74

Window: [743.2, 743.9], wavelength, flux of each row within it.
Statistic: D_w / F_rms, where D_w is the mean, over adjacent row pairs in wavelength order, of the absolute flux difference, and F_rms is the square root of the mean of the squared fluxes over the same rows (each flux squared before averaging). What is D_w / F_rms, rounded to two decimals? 0.21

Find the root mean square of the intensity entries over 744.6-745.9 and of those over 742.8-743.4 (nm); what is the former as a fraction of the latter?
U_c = 0.83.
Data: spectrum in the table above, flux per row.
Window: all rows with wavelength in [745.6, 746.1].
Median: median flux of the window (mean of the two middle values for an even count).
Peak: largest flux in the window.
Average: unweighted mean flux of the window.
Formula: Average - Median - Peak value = -9.4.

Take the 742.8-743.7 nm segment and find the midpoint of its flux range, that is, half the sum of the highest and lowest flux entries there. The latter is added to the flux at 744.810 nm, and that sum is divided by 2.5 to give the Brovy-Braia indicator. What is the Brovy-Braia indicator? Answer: 7.35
